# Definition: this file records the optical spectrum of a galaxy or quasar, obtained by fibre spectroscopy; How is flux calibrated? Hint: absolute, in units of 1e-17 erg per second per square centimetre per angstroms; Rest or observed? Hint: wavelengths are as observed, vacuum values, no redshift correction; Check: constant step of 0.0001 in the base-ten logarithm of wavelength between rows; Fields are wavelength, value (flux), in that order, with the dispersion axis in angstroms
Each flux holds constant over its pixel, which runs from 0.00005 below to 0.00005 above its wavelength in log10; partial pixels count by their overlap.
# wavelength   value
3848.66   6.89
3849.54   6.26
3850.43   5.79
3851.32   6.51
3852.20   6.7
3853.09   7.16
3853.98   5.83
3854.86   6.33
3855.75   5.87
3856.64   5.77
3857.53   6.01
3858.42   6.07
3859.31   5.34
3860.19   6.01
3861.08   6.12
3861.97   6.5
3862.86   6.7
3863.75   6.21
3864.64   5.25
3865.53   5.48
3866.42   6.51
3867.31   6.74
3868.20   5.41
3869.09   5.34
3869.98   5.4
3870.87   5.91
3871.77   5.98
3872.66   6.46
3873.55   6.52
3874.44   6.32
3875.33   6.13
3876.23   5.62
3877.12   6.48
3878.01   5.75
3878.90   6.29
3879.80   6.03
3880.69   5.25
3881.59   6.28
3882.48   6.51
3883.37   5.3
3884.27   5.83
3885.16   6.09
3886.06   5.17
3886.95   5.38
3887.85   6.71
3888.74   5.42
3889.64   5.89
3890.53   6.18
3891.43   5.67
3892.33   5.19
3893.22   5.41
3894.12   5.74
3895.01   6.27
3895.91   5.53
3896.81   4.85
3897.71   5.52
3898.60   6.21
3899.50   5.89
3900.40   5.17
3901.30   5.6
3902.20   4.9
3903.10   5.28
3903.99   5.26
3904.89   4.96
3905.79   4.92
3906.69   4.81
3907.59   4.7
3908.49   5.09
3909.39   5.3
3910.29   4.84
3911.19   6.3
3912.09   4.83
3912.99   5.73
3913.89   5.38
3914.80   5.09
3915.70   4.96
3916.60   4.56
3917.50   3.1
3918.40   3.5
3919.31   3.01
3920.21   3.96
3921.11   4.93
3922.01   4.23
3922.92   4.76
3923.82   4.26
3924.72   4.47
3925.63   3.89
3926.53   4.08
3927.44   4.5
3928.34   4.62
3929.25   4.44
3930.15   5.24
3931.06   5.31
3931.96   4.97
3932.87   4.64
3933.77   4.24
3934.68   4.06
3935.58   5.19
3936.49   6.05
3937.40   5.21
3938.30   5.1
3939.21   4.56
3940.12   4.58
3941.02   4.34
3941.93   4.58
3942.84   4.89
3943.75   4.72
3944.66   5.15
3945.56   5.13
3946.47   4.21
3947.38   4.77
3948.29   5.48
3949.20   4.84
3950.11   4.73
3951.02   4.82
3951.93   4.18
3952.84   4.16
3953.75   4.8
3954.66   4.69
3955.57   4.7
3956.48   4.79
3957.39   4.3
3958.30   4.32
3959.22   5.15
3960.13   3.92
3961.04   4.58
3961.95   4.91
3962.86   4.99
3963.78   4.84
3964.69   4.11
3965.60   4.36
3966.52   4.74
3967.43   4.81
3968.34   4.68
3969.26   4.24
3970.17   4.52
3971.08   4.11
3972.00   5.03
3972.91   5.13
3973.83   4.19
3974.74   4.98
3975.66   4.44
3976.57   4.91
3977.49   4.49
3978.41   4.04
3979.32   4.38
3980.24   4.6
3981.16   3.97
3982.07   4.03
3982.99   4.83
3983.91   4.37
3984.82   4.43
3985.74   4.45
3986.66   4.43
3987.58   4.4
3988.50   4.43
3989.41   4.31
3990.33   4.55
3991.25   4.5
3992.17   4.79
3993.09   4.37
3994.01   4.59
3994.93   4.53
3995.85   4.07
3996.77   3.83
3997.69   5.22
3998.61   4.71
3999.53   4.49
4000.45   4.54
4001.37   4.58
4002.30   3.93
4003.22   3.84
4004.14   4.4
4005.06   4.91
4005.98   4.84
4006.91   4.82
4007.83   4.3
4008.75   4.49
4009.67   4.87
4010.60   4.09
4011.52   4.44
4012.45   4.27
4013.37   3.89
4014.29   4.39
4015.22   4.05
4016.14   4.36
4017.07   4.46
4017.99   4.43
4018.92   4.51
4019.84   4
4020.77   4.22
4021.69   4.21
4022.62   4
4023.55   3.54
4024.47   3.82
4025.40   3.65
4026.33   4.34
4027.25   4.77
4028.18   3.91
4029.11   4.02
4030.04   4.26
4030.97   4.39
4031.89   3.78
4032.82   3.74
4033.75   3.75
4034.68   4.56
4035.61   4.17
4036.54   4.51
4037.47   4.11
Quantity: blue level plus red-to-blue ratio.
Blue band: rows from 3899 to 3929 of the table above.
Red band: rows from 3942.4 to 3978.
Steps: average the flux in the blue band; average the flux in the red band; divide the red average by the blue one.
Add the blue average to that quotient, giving 5.7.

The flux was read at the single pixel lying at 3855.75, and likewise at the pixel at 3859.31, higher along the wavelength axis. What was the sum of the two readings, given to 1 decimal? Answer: 11.2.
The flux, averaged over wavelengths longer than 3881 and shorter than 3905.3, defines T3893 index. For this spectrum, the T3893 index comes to 5.64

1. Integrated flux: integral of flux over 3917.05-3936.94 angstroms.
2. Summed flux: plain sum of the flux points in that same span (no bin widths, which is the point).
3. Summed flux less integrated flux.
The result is 9.3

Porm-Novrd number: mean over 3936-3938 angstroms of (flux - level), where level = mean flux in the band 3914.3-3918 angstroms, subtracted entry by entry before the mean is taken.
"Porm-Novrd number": 1.2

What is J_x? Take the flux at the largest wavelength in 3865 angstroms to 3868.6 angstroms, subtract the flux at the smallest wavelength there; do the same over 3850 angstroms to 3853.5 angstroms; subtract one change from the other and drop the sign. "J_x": 1.4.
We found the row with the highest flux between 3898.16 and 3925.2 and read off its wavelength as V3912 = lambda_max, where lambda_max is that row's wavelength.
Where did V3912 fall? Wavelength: 3911.19 angstroms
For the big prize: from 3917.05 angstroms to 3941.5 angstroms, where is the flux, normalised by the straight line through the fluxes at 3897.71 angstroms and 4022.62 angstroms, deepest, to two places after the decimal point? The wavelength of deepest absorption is 3919.31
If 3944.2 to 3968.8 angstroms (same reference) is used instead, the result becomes 3960.13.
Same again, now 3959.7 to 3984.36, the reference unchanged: 3960.13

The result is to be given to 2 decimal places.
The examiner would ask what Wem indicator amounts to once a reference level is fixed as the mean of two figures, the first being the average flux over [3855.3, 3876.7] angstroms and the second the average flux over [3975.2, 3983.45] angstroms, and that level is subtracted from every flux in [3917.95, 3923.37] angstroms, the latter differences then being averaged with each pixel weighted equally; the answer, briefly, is -1.13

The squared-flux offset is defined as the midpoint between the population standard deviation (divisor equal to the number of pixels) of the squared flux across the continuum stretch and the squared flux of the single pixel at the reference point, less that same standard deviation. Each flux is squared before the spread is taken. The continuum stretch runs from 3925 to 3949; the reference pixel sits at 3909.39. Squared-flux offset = 11.6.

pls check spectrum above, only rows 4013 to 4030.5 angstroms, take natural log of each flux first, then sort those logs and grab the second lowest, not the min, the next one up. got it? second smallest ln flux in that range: 1.29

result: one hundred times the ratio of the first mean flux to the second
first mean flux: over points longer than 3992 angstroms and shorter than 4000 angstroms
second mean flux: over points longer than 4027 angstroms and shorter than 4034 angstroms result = 111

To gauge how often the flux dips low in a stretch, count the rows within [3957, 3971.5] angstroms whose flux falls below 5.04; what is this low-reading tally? 15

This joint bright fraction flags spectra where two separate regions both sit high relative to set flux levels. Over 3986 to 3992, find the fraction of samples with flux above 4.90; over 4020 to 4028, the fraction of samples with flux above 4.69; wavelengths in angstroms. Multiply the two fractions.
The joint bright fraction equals 0.00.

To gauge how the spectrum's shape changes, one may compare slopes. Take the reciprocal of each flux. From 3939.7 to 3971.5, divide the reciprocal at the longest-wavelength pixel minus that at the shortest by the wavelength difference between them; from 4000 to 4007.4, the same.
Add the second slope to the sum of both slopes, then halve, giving -0.002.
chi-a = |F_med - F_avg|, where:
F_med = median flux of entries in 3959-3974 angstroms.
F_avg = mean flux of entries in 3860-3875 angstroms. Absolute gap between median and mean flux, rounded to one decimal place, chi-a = 1.4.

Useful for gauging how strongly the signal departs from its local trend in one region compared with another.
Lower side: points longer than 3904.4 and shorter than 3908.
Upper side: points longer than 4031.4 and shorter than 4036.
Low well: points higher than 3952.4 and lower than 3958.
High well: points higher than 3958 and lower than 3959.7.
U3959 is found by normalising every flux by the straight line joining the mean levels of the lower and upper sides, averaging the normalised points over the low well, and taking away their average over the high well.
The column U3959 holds -0.04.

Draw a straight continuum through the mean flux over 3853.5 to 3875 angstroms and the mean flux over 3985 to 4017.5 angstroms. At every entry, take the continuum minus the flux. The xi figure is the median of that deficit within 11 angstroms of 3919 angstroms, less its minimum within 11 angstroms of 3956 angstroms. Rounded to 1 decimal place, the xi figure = 1.2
